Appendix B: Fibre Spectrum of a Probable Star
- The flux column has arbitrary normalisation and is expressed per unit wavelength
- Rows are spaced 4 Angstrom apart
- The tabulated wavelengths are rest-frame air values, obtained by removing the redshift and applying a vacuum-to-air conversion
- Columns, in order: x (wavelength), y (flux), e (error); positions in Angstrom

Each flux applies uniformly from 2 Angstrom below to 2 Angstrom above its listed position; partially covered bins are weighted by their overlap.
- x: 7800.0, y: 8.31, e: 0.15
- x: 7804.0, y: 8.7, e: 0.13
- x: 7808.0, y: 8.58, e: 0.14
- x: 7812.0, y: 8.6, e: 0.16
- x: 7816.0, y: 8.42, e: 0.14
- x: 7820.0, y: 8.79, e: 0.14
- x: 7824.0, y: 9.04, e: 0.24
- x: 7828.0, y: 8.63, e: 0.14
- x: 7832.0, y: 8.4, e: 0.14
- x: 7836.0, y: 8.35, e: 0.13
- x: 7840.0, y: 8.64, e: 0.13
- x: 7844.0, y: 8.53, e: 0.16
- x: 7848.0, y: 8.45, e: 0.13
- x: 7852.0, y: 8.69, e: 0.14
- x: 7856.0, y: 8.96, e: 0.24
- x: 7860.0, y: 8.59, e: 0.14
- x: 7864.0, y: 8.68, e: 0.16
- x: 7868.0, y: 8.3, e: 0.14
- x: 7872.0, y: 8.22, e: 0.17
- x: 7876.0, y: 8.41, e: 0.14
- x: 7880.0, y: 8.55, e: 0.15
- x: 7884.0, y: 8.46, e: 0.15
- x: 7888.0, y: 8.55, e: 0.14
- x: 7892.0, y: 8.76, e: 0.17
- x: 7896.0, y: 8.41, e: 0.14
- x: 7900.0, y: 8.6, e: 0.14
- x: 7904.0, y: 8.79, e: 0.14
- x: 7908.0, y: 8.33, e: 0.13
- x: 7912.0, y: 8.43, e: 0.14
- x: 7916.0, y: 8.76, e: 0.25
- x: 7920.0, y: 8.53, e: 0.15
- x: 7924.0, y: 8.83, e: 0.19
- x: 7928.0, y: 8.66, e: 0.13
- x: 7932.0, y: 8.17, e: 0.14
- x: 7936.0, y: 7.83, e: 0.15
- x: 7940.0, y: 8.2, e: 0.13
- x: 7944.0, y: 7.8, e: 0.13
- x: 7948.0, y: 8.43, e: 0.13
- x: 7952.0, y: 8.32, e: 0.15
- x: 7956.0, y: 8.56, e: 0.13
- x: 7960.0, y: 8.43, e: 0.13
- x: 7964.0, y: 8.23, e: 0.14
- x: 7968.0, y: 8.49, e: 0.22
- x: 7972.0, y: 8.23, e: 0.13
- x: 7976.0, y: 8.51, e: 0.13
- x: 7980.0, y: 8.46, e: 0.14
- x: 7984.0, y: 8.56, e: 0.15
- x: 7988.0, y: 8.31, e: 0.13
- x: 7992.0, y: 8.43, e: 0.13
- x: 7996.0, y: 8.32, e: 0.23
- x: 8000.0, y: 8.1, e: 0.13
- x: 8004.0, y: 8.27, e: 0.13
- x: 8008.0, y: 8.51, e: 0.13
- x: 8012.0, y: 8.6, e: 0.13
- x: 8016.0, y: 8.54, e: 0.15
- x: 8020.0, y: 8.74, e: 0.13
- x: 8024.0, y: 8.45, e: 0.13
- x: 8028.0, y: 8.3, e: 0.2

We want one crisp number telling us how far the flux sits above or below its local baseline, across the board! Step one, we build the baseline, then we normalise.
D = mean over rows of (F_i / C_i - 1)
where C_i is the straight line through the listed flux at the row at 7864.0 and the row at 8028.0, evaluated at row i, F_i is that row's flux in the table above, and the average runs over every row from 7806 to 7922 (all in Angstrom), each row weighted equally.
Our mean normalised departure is -0.013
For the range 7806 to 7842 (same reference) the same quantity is -0.019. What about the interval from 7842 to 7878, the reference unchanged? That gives -0.018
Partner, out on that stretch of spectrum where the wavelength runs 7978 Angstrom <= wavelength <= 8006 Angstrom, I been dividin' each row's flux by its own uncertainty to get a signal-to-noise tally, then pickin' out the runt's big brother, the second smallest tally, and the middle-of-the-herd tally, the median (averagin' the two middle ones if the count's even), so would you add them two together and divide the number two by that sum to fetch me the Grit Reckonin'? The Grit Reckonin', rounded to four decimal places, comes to 0.0168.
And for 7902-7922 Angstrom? 0.0171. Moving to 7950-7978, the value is 0.0168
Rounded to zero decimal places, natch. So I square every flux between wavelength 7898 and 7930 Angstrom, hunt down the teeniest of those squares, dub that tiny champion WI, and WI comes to 69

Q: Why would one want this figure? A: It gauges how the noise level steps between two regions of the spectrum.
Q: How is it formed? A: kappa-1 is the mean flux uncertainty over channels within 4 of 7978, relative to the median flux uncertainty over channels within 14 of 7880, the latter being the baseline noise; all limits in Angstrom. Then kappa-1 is 0.90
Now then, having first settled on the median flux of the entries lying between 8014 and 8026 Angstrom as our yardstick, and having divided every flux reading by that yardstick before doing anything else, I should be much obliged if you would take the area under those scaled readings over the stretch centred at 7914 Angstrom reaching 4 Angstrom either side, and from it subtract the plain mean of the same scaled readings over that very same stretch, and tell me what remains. 7.05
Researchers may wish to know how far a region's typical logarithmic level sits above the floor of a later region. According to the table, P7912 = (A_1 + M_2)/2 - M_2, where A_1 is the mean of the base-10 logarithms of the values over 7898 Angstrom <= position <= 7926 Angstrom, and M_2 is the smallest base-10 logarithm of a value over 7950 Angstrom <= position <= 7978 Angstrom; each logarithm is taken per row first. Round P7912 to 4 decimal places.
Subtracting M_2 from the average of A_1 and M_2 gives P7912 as 0.0098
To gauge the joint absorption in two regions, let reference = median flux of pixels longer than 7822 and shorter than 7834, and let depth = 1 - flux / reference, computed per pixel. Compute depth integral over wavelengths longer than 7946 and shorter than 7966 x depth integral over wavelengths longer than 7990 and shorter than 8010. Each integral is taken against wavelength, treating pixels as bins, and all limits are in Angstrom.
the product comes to 0.39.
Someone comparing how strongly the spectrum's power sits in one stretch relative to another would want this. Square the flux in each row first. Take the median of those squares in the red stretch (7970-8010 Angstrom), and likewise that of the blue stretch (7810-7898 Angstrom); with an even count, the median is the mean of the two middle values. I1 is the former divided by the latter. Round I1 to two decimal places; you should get 0.96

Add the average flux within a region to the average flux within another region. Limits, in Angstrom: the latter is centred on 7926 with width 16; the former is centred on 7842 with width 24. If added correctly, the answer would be 17.06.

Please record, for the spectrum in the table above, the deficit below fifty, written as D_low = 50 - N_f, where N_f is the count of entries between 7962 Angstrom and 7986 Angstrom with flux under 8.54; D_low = 45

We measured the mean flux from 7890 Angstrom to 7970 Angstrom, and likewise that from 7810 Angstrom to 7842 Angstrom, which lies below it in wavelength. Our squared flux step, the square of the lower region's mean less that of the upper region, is 0.033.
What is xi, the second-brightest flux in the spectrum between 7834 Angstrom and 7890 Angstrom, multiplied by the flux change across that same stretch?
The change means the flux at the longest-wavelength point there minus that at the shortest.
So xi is 1.7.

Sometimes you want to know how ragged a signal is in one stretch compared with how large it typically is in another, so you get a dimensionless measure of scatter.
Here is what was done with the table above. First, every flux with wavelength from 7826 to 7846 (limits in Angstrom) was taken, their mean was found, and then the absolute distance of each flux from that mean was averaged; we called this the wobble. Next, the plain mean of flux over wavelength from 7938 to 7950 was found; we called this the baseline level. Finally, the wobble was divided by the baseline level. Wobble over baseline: 0.013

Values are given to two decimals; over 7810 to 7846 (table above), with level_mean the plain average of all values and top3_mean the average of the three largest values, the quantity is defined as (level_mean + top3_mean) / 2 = 8.71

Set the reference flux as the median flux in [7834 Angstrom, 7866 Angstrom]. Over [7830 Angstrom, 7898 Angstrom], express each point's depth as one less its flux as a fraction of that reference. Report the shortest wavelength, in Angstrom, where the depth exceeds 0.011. 7832.0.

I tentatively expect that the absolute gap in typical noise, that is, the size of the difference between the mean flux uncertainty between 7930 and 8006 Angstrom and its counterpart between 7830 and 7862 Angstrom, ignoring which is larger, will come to 0.007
